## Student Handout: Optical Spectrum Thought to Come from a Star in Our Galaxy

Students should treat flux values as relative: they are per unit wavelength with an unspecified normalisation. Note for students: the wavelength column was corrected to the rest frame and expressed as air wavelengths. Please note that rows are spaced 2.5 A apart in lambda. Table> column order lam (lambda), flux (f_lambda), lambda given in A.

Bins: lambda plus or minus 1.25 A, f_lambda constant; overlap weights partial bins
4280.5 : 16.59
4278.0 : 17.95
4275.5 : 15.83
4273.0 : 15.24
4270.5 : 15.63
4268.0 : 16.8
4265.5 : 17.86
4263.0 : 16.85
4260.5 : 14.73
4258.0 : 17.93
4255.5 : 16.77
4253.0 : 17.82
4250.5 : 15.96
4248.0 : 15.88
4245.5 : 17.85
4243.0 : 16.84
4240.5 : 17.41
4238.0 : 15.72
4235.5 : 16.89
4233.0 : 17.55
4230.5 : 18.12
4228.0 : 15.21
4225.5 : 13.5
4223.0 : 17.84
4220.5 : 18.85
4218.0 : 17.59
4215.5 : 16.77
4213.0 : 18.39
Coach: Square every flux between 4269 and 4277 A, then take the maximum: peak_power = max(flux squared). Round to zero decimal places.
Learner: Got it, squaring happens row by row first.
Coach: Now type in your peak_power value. 251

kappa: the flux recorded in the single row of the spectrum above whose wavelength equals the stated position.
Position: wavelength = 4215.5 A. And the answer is 16.77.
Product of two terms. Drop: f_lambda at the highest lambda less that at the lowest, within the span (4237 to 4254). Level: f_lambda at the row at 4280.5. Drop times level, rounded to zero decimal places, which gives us 35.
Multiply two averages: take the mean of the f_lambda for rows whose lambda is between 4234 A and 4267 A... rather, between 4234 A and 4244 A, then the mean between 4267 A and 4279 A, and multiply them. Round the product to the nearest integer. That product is 272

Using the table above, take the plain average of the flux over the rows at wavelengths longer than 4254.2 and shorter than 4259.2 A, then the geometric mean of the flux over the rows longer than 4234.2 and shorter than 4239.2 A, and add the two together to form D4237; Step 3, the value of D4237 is 33.6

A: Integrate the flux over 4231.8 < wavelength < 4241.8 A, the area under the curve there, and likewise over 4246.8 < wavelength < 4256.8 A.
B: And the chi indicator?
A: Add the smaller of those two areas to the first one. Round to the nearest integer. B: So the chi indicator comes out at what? 335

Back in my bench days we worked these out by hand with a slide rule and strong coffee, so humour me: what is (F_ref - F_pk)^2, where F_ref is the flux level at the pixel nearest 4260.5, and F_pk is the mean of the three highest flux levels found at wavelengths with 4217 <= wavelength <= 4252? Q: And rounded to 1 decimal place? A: 12.6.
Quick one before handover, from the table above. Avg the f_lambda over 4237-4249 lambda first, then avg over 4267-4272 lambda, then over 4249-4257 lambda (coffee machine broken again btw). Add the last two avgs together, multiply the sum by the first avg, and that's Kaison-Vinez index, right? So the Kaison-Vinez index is 554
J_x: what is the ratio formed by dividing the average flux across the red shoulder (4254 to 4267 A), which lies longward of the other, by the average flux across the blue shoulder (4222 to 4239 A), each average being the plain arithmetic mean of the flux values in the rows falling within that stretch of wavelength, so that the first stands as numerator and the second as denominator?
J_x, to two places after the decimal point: 1.03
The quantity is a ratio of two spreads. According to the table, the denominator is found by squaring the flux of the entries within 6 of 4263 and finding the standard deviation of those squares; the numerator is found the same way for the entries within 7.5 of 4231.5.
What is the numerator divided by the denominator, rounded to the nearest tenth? 1.3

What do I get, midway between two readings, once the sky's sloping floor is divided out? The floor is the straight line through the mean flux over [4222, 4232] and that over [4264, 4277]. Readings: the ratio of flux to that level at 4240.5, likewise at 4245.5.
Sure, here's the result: 1.09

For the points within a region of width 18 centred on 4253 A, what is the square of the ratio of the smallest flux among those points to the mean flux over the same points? 0.777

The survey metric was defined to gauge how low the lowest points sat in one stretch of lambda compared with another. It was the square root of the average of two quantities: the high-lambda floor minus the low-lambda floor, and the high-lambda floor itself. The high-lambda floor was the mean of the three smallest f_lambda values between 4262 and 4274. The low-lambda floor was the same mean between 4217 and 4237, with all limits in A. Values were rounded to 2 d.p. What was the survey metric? 2.88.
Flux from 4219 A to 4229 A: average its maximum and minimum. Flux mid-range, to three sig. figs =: 16.2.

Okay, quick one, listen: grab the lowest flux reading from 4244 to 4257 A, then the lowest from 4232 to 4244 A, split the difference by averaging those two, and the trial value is 15.8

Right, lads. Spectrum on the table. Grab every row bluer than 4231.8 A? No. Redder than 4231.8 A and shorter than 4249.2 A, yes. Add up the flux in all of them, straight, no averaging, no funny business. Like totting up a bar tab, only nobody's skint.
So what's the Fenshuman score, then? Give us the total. 118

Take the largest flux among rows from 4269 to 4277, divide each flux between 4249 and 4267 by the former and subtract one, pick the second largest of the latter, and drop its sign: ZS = 0.128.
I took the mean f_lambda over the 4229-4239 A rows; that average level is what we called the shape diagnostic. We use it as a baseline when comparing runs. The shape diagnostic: 17.1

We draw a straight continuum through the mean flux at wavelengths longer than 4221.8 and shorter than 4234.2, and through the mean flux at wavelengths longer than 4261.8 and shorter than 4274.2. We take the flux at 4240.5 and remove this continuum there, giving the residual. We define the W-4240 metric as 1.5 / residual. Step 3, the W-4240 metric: 1.6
